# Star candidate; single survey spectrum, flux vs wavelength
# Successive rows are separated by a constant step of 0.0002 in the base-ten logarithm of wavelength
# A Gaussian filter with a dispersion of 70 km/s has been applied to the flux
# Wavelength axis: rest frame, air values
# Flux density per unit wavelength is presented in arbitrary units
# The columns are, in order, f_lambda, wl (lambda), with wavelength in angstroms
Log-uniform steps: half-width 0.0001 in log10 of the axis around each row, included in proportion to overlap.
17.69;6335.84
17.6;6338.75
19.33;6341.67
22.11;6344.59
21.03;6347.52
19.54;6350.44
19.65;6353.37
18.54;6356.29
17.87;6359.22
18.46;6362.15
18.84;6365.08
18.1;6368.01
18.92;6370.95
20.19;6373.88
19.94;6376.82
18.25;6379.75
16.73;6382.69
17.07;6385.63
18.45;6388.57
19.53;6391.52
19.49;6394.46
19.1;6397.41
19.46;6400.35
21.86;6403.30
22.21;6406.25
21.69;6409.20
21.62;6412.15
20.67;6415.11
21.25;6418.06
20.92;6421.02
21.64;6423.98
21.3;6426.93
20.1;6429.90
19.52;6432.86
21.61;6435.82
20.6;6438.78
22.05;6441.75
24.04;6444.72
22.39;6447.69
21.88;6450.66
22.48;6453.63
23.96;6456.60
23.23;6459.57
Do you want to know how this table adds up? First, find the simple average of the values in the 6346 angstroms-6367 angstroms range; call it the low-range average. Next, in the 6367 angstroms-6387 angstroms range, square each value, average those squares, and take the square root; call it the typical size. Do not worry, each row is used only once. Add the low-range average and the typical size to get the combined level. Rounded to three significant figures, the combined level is 37.6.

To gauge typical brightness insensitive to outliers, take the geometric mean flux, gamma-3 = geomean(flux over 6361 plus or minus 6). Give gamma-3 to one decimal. 18.4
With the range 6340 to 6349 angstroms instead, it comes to 20.8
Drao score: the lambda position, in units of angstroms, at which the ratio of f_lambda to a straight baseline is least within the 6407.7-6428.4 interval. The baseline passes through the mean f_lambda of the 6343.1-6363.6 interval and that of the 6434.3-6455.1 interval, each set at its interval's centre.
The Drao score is 6415.11 angstroms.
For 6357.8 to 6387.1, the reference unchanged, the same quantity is 6382.69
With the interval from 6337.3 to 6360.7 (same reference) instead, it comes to 6359.22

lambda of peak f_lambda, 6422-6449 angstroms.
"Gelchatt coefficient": 6444.72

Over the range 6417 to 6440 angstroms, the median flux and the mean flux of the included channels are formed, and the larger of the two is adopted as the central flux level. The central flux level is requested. 21.1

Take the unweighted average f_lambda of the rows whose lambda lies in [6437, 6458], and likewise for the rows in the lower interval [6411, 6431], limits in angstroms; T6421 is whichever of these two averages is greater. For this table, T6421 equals 22.5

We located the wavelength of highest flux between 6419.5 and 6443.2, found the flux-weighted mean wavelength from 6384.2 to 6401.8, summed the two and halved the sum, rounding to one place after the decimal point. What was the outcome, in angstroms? 6417.5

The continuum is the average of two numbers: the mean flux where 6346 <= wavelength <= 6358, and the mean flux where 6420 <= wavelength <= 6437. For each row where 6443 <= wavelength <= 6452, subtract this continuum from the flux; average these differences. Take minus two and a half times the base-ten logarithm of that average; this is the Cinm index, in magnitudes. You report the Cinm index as -1.0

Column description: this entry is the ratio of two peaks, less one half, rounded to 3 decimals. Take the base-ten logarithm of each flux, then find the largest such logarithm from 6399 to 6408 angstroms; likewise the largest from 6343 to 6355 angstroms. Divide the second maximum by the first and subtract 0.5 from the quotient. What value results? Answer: 0.499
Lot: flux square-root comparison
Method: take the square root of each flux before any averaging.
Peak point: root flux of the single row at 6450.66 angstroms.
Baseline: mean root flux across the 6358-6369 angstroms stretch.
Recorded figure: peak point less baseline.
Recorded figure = 0.40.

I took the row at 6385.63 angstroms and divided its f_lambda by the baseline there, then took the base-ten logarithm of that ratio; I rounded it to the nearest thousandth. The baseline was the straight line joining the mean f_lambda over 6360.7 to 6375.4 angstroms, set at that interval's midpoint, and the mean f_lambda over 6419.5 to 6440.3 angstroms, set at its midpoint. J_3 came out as -0.057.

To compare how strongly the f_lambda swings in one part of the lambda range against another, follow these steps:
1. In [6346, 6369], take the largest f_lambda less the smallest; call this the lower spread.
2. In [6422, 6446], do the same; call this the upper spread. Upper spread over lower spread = 1.43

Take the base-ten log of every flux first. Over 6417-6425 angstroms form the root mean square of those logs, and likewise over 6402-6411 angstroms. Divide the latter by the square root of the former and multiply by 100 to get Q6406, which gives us 116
